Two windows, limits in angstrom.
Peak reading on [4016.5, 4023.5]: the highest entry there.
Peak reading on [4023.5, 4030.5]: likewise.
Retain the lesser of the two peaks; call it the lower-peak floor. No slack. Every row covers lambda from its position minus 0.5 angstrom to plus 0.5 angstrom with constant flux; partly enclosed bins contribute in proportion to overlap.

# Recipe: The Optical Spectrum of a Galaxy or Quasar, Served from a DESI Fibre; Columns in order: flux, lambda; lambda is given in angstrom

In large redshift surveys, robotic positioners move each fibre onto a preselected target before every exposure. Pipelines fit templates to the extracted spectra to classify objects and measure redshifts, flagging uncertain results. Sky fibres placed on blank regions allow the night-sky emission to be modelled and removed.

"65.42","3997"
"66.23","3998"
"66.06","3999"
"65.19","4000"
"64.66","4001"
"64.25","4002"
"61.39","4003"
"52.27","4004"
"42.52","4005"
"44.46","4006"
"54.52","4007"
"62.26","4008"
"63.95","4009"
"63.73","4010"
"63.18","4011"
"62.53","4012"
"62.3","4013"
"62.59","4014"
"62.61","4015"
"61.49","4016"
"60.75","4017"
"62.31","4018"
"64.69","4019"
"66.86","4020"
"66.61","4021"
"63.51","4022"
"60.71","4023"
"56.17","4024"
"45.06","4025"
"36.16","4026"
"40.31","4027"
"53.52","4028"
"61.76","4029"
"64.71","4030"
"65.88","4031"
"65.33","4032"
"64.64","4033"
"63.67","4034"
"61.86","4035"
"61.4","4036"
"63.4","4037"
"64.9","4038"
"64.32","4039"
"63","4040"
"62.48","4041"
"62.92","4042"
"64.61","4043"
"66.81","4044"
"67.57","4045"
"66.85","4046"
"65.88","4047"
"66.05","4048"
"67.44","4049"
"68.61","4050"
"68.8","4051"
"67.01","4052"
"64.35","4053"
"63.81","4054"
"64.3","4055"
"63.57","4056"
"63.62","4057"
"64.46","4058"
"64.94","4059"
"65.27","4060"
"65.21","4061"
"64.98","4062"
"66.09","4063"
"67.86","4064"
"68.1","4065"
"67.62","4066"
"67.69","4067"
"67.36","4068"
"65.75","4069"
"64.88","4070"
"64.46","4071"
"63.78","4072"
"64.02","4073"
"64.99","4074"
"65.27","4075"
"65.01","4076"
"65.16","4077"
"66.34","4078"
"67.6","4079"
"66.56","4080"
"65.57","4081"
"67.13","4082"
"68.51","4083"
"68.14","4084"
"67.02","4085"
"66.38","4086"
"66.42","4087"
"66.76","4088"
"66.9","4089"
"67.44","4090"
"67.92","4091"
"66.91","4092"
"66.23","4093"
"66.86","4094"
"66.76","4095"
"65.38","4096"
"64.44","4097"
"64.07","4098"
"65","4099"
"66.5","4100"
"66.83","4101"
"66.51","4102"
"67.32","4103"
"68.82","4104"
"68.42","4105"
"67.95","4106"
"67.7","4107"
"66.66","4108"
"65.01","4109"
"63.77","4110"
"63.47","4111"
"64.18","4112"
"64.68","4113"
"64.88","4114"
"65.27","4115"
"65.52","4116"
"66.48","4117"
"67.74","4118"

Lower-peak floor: 64.7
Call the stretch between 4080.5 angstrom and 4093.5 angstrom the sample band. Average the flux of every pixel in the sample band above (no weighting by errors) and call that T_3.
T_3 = 67.0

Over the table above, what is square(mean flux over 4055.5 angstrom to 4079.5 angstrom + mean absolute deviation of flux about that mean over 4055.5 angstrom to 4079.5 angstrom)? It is 4457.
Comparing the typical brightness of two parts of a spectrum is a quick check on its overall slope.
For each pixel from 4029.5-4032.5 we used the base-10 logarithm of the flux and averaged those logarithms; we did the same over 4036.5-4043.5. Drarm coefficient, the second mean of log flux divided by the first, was 0.994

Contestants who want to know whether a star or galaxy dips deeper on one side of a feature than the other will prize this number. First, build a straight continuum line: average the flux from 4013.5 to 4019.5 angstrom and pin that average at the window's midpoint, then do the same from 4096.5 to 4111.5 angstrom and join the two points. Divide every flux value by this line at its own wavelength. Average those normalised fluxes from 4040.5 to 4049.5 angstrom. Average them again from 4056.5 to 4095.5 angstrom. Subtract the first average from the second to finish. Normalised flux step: -0.012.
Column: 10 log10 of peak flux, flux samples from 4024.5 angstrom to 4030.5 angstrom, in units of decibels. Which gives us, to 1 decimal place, 18.1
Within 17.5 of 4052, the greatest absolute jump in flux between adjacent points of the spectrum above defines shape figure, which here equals 2.7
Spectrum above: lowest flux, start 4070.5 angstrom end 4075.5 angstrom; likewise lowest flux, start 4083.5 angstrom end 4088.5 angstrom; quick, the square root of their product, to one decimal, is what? 65.1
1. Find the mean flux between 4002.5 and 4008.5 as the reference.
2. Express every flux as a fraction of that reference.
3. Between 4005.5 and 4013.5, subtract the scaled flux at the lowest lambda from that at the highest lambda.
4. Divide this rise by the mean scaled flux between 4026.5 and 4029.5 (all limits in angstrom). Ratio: 0.3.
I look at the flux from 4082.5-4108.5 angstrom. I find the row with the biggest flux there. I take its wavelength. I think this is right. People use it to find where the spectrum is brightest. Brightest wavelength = 4104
